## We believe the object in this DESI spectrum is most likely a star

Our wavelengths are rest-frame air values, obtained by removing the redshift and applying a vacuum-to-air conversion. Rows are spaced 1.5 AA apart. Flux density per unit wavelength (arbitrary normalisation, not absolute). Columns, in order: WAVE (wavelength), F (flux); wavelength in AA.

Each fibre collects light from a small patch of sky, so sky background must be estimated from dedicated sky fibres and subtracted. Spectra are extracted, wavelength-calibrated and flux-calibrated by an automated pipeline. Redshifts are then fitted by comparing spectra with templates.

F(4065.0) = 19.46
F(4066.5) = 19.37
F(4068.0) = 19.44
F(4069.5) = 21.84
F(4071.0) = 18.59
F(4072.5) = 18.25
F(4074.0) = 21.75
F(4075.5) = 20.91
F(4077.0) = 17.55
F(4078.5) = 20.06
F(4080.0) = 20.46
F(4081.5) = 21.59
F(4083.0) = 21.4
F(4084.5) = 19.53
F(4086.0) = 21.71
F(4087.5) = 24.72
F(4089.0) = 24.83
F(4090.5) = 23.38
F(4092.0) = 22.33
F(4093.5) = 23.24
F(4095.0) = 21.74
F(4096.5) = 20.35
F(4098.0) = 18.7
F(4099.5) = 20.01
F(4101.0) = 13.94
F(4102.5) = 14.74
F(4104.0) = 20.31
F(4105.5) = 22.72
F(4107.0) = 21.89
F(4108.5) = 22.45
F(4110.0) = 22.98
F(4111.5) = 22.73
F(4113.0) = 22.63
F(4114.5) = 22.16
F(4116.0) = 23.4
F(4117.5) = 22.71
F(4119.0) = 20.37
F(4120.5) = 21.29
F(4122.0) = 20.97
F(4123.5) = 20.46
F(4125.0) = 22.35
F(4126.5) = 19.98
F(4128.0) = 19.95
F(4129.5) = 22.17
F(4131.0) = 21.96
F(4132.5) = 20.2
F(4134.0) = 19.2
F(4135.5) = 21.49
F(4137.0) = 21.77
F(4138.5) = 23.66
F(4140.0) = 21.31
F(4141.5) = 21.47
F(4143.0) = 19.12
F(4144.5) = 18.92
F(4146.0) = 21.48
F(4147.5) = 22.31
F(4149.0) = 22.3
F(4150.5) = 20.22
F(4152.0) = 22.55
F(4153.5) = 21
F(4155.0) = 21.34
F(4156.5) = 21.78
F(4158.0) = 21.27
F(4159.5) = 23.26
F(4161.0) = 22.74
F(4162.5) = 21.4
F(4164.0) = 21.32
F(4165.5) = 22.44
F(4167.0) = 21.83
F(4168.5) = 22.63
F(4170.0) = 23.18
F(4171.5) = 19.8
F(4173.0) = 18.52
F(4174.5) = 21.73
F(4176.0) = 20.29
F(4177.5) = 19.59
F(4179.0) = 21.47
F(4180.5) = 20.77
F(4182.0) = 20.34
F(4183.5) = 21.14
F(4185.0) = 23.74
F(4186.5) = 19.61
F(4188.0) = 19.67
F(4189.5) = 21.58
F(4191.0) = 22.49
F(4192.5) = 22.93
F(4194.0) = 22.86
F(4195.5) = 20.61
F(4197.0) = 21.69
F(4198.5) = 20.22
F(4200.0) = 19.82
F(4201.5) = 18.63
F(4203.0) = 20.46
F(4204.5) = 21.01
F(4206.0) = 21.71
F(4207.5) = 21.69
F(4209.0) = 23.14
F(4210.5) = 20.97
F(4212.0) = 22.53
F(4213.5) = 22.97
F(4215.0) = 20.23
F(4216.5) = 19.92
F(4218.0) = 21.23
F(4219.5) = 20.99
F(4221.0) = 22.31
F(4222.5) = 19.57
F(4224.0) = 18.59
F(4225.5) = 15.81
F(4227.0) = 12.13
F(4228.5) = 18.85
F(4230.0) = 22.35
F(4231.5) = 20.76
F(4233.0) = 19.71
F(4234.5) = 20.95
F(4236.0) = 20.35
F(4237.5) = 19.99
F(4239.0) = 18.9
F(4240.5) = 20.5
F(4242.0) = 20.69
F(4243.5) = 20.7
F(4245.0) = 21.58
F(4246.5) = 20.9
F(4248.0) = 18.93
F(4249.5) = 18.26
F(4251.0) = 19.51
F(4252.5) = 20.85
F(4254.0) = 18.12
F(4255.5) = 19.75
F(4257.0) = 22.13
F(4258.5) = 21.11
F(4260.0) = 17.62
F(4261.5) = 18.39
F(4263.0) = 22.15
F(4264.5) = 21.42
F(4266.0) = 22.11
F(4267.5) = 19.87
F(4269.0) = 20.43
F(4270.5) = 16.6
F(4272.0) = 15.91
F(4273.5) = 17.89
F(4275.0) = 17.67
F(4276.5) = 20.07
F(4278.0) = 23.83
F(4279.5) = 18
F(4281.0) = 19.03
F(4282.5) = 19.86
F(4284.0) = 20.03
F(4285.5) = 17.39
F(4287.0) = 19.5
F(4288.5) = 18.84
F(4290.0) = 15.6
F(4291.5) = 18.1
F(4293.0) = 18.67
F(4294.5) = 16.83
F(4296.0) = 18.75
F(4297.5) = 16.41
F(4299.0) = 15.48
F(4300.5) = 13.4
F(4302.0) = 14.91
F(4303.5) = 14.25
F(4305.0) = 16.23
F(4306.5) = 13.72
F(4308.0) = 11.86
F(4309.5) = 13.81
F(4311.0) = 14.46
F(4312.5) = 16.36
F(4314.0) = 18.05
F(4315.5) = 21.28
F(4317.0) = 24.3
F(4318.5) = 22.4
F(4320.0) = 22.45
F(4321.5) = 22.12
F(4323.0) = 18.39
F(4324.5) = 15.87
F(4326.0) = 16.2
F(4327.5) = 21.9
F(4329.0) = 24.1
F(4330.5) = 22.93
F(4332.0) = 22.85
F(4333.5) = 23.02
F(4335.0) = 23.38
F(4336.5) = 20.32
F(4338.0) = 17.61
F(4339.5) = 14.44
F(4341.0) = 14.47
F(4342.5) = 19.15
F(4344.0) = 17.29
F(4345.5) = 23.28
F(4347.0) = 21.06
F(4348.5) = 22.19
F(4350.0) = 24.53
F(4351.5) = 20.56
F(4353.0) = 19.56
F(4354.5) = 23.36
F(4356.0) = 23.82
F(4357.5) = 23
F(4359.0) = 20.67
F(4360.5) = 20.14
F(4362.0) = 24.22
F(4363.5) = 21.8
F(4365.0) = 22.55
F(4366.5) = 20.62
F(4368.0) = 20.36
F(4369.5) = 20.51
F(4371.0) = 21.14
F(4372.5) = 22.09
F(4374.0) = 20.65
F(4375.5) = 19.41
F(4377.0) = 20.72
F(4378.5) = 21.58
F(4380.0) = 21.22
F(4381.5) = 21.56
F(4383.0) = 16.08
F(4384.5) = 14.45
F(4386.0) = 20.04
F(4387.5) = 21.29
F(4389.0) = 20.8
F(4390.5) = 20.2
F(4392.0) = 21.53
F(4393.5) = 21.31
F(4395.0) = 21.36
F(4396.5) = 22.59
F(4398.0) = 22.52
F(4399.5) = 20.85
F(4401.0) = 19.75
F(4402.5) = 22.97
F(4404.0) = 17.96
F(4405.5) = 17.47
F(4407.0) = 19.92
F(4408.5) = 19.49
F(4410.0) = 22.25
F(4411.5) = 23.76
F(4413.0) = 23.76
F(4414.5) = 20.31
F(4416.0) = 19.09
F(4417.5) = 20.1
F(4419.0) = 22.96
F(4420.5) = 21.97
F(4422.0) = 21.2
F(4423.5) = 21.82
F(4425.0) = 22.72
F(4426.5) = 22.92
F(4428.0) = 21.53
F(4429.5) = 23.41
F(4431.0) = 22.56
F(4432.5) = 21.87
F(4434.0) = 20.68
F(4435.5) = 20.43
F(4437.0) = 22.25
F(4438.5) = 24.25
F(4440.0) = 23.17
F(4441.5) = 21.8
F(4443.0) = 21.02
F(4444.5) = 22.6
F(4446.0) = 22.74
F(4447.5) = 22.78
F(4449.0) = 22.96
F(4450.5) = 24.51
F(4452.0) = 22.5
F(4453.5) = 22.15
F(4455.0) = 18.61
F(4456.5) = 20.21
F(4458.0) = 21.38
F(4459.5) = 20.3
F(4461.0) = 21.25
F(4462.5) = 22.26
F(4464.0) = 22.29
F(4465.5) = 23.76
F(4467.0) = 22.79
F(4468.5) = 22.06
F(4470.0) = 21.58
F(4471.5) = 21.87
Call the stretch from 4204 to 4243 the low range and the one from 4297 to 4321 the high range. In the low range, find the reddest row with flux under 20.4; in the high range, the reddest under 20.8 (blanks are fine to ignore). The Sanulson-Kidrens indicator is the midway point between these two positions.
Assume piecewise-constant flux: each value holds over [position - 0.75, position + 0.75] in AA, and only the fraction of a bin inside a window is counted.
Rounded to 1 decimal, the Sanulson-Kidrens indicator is 4276.5 AA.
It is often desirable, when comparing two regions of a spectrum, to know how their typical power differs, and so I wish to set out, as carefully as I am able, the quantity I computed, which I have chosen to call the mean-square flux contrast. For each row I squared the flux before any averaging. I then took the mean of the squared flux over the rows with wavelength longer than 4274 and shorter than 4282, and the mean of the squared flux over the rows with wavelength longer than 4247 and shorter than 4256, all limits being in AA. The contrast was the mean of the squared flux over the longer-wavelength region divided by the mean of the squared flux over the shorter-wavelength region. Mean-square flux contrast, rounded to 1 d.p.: 1.1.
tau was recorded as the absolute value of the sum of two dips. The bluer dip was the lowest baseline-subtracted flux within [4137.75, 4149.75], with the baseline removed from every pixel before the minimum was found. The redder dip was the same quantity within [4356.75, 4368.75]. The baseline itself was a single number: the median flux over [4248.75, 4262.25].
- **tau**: 0.0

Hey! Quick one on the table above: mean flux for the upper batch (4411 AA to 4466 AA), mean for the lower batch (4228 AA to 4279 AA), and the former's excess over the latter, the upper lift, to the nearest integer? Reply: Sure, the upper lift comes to 2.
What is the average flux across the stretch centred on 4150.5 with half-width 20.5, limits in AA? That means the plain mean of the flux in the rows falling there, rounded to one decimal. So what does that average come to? 21.6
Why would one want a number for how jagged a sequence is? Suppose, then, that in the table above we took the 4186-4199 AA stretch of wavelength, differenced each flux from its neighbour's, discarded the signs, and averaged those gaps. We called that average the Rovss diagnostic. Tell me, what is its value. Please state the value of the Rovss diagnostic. 1.02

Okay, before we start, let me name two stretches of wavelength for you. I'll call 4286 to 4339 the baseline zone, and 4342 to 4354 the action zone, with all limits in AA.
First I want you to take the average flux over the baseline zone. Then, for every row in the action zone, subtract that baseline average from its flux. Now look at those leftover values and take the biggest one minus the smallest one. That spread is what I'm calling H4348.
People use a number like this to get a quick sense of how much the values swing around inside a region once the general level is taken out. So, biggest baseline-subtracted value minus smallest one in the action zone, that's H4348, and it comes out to 7.2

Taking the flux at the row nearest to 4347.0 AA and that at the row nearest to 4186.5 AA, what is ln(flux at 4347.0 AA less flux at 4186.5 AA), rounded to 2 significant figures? 0.37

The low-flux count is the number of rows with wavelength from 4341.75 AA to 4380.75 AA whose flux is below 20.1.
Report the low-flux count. 4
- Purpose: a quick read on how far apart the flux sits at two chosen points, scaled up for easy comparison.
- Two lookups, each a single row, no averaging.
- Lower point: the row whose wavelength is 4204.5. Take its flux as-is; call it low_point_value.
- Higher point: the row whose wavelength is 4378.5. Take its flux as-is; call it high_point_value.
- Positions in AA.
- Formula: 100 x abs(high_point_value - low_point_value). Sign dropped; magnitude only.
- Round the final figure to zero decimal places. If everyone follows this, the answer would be 57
